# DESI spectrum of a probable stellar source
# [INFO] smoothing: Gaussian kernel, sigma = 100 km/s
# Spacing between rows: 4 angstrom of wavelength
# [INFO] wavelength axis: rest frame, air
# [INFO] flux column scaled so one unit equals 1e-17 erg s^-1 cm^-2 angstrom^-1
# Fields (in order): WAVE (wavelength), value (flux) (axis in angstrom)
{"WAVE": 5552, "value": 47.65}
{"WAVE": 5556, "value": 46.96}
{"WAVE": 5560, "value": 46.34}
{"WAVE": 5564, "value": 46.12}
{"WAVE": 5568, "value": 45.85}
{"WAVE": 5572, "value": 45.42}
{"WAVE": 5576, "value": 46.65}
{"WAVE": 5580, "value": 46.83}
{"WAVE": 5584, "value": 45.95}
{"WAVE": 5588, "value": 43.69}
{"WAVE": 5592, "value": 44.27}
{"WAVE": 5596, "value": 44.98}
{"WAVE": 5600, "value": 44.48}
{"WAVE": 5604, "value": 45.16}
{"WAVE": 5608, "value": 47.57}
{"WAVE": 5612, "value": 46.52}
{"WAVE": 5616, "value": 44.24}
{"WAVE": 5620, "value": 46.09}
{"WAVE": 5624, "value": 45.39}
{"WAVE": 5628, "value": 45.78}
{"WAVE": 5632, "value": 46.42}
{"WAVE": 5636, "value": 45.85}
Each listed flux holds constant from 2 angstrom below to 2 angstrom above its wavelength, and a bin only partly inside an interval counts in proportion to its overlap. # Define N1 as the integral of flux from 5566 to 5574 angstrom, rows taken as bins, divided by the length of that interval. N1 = 45.6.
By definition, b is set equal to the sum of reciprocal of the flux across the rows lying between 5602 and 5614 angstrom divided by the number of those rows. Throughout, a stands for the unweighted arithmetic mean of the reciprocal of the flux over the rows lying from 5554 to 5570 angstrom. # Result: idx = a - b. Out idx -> 0.0000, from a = 0.0216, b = 0.0216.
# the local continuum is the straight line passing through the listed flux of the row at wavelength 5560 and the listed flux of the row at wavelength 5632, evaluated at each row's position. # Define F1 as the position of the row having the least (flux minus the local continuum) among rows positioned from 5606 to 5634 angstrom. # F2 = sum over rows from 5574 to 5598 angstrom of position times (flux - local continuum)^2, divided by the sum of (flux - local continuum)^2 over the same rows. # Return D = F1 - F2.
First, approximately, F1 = 5616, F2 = 5590.1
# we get 25.9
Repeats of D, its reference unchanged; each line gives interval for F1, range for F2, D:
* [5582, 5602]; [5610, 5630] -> -30.2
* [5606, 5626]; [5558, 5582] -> 43.5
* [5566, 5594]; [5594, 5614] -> -13.1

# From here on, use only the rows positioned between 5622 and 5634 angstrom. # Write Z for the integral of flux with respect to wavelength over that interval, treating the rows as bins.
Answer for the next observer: 550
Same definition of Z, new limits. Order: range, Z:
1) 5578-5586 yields 371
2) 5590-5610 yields 906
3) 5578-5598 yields 903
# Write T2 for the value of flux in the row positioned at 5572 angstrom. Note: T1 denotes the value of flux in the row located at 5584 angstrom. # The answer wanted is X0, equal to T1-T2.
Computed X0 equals 1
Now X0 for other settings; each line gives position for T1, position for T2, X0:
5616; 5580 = -3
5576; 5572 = 1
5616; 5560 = -2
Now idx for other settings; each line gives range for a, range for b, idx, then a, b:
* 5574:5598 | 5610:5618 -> 0.0000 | 0.0220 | 0.0221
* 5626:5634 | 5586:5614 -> -0.0004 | 0.0217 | 0.0221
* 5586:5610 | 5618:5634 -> 0.0004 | 0.0222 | 0.0218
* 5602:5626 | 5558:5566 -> 0.0002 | 0.0218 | 0.0216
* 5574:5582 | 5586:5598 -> -0.0012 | 0.0214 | 0.0226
